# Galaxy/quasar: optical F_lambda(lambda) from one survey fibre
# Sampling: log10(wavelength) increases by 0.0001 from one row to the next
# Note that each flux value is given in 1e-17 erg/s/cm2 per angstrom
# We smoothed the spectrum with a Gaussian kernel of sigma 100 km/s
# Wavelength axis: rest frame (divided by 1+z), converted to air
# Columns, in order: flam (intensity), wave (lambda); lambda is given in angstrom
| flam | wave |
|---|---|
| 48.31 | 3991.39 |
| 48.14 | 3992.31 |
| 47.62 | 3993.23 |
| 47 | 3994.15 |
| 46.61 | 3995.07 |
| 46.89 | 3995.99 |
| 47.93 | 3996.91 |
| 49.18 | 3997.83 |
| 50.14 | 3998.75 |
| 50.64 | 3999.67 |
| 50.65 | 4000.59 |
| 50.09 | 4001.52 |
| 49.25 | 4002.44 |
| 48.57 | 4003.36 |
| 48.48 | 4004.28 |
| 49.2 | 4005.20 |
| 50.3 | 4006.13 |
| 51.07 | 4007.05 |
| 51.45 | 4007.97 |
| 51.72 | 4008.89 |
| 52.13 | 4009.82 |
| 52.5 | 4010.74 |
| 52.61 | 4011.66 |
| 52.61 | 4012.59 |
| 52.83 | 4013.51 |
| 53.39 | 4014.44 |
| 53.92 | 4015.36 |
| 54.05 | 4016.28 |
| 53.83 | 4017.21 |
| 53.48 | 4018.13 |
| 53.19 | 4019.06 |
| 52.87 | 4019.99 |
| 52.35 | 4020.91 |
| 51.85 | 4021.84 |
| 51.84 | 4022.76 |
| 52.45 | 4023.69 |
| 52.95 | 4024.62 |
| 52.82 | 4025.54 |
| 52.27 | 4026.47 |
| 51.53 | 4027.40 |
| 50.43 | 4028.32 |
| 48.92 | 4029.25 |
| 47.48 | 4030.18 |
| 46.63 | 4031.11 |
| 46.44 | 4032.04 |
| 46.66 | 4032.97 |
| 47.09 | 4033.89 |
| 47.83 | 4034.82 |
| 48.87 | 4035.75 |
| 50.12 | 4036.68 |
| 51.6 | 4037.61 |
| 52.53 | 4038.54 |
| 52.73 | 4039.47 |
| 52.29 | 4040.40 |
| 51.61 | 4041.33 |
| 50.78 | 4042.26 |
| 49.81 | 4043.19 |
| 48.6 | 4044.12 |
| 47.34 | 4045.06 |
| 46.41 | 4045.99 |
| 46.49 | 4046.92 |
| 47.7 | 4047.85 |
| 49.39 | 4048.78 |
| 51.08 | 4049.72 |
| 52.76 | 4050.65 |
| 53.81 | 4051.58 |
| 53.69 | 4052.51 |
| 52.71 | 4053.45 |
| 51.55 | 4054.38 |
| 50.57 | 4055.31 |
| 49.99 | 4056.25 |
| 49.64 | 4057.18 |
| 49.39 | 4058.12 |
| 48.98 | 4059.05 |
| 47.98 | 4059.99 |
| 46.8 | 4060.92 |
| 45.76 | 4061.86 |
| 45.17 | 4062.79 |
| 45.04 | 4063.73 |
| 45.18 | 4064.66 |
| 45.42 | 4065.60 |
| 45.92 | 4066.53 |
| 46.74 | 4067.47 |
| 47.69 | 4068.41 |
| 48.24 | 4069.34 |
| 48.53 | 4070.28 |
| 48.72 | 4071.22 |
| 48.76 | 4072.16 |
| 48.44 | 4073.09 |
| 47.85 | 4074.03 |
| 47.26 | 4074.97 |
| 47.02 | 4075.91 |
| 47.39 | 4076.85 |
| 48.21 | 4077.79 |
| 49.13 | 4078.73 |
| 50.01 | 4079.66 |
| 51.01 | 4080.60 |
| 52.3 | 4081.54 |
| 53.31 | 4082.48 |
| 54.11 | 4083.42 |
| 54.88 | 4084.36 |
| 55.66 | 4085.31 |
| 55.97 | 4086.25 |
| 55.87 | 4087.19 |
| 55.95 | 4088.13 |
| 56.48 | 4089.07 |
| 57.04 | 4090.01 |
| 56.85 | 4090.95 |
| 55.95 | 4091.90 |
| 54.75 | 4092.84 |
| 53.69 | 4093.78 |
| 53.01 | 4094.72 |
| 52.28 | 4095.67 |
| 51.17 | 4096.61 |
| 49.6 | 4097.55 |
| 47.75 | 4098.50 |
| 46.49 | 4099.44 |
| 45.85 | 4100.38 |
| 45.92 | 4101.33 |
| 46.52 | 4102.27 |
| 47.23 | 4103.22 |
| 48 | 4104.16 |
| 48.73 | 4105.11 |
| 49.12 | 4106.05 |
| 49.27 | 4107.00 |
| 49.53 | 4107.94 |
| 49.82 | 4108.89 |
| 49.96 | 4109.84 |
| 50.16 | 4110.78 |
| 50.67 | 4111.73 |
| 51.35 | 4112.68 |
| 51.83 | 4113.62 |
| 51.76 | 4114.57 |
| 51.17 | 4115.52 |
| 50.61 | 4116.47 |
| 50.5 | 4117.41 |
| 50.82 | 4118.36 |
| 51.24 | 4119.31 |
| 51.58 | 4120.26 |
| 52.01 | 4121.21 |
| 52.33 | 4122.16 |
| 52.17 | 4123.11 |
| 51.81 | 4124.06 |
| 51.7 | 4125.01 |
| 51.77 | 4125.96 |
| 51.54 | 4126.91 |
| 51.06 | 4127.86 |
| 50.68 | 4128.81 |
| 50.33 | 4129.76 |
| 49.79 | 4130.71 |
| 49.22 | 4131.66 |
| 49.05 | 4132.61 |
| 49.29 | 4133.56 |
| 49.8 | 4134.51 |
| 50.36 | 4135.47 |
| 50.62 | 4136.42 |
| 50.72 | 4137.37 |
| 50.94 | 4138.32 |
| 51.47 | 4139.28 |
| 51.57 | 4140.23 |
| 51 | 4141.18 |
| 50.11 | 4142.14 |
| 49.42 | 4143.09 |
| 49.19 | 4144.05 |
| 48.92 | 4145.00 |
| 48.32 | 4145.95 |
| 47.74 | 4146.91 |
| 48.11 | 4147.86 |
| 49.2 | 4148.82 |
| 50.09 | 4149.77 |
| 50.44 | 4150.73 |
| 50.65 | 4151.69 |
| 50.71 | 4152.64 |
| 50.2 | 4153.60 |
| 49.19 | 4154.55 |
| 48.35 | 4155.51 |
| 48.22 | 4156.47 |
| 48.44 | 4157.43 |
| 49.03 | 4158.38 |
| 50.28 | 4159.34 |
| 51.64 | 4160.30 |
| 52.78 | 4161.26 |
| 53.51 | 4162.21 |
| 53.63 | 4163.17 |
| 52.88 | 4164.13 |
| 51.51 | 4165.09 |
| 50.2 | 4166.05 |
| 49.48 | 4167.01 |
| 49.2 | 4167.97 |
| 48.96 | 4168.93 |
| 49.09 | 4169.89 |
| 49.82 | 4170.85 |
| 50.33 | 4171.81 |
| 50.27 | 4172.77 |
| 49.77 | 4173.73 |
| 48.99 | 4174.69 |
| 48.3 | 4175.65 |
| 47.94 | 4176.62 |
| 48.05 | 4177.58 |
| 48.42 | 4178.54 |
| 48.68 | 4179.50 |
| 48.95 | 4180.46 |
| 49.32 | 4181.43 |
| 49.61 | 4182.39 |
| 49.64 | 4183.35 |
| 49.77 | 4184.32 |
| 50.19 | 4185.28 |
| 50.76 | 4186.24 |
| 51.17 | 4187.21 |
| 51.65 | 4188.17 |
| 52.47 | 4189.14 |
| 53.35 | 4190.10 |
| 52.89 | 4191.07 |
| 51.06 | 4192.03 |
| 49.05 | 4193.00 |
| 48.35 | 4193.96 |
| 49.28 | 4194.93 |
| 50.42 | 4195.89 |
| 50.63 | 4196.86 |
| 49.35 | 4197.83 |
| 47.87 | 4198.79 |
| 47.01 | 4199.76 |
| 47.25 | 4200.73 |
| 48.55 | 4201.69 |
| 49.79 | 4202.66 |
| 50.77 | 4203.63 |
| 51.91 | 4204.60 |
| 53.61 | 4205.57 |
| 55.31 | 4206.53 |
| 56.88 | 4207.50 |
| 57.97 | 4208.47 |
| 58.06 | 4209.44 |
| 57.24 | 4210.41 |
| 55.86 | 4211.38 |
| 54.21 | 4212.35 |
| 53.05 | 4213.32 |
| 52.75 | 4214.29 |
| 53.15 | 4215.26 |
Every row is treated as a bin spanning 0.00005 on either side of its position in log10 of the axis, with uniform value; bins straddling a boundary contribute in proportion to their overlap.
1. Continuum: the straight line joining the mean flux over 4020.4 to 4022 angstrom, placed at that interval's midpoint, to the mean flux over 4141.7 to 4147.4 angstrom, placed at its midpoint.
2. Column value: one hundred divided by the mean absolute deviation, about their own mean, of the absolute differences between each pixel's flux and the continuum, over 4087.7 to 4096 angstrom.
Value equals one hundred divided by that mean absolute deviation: 70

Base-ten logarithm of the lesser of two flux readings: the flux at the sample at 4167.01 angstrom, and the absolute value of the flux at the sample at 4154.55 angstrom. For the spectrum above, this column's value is 1.692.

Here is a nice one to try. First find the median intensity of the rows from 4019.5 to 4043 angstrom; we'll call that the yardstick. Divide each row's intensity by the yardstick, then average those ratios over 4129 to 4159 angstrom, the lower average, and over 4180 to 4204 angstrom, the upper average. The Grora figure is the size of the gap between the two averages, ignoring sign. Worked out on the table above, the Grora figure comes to 0.005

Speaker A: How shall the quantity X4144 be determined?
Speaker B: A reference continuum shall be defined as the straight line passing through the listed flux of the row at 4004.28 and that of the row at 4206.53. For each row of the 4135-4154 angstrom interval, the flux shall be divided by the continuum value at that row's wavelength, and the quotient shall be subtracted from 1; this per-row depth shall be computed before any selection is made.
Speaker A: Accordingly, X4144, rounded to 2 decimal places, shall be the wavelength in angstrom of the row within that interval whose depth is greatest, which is 4146.91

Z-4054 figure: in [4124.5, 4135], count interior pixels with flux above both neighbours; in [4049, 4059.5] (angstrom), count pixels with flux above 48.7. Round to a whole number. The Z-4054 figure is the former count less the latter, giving -10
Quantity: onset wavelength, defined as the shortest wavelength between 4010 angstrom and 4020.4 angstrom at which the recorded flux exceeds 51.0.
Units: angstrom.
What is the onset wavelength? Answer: 4010.74 angstrom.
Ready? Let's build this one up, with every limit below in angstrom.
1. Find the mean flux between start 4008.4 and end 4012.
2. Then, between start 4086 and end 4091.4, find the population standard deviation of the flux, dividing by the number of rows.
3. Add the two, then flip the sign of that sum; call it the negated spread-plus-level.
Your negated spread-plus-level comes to -52.7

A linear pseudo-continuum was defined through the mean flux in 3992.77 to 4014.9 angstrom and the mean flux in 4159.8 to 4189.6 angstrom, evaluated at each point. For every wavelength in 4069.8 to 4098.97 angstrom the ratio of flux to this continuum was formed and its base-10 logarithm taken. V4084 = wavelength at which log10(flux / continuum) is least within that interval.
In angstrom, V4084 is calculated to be 4075.91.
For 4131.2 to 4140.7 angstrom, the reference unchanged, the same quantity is 4132.61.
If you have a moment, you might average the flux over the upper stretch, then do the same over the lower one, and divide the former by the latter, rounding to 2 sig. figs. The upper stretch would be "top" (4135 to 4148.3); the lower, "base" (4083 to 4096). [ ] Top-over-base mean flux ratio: 0.90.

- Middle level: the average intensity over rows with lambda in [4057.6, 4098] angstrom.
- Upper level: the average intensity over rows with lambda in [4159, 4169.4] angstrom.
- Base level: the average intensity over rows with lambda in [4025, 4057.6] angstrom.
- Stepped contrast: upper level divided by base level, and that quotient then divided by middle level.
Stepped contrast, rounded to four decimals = 0.0203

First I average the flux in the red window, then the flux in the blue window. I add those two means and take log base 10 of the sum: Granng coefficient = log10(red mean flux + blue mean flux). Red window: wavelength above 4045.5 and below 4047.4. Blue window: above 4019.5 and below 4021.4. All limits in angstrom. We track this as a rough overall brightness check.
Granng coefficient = 1.996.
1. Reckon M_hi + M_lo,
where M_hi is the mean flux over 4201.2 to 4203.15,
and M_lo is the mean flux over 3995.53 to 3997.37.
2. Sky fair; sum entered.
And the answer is 97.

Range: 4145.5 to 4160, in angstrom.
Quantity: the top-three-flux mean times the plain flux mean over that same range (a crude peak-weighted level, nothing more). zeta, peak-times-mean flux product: 2493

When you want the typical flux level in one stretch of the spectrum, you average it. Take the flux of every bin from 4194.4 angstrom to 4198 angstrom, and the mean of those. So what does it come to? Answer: 49.9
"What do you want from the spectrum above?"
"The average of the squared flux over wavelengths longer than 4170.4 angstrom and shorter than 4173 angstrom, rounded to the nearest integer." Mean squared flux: 2514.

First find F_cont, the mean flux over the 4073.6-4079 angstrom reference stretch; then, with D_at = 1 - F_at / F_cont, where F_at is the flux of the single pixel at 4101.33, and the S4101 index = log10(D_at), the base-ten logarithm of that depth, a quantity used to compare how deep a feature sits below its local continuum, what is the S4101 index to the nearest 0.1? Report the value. -1.4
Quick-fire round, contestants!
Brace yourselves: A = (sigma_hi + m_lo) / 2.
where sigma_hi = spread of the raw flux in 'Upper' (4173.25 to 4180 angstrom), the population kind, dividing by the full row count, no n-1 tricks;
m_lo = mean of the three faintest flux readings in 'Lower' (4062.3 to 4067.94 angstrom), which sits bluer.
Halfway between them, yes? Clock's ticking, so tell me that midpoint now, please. 22.9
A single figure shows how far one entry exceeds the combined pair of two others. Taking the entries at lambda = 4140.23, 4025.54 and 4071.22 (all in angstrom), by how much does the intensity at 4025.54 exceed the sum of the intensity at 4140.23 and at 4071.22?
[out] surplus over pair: -47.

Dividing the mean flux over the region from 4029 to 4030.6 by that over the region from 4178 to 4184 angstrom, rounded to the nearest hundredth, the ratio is 0.98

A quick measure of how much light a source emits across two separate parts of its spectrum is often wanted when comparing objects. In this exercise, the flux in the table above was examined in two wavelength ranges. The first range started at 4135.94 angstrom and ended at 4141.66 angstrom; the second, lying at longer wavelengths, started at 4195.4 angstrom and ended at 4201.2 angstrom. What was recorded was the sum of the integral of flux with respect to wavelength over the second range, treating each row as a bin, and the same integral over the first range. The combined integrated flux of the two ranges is 575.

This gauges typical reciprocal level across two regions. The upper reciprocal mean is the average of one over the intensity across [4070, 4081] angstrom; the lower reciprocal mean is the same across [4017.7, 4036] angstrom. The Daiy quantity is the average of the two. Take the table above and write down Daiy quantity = 0.0203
